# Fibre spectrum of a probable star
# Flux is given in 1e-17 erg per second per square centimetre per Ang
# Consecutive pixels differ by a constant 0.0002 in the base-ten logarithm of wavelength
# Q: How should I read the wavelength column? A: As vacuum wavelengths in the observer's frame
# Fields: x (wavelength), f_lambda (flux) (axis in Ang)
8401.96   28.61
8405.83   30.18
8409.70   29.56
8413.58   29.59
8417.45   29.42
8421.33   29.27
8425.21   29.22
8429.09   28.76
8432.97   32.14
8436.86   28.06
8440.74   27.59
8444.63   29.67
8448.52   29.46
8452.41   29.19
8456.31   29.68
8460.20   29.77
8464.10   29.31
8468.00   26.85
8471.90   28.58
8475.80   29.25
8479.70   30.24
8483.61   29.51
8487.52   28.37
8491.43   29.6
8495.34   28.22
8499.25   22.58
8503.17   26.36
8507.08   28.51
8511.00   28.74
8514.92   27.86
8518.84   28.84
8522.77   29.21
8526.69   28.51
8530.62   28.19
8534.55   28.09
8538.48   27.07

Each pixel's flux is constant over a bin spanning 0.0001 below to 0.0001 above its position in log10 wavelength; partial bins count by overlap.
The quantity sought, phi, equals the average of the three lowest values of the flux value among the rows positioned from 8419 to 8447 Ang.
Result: 28.1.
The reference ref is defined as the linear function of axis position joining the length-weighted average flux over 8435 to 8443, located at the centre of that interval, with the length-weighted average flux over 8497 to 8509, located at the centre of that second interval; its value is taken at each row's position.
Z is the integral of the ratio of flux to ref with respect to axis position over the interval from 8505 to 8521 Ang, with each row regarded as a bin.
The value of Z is 17.8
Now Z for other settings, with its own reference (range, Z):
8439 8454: 15.7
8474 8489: 16.6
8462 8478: 17.0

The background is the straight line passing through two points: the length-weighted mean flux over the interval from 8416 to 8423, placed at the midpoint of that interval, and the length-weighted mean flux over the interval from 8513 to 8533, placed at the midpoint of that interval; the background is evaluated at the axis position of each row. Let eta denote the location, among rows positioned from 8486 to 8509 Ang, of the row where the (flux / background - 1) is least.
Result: 8499.25 Ang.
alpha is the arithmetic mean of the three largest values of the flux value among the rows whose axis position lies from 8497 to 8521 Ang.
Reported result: 28.7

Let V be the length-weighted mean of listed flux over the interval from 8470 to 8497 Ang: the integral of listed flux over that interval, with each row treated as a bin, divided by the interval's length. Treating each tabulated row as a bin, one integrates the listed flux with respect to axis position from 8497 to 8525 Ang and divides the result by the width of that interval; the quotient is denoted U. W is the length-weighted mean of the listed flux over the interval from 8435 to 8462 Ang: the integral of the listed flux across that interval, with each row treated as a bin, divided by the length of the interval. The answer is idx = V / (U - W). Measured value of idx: -18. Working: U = 27.5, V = 29.1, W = 29.1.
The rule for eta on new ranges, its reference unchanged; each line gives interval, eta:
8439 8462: 8440.74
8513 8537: 8514.92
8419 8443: 8440.74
